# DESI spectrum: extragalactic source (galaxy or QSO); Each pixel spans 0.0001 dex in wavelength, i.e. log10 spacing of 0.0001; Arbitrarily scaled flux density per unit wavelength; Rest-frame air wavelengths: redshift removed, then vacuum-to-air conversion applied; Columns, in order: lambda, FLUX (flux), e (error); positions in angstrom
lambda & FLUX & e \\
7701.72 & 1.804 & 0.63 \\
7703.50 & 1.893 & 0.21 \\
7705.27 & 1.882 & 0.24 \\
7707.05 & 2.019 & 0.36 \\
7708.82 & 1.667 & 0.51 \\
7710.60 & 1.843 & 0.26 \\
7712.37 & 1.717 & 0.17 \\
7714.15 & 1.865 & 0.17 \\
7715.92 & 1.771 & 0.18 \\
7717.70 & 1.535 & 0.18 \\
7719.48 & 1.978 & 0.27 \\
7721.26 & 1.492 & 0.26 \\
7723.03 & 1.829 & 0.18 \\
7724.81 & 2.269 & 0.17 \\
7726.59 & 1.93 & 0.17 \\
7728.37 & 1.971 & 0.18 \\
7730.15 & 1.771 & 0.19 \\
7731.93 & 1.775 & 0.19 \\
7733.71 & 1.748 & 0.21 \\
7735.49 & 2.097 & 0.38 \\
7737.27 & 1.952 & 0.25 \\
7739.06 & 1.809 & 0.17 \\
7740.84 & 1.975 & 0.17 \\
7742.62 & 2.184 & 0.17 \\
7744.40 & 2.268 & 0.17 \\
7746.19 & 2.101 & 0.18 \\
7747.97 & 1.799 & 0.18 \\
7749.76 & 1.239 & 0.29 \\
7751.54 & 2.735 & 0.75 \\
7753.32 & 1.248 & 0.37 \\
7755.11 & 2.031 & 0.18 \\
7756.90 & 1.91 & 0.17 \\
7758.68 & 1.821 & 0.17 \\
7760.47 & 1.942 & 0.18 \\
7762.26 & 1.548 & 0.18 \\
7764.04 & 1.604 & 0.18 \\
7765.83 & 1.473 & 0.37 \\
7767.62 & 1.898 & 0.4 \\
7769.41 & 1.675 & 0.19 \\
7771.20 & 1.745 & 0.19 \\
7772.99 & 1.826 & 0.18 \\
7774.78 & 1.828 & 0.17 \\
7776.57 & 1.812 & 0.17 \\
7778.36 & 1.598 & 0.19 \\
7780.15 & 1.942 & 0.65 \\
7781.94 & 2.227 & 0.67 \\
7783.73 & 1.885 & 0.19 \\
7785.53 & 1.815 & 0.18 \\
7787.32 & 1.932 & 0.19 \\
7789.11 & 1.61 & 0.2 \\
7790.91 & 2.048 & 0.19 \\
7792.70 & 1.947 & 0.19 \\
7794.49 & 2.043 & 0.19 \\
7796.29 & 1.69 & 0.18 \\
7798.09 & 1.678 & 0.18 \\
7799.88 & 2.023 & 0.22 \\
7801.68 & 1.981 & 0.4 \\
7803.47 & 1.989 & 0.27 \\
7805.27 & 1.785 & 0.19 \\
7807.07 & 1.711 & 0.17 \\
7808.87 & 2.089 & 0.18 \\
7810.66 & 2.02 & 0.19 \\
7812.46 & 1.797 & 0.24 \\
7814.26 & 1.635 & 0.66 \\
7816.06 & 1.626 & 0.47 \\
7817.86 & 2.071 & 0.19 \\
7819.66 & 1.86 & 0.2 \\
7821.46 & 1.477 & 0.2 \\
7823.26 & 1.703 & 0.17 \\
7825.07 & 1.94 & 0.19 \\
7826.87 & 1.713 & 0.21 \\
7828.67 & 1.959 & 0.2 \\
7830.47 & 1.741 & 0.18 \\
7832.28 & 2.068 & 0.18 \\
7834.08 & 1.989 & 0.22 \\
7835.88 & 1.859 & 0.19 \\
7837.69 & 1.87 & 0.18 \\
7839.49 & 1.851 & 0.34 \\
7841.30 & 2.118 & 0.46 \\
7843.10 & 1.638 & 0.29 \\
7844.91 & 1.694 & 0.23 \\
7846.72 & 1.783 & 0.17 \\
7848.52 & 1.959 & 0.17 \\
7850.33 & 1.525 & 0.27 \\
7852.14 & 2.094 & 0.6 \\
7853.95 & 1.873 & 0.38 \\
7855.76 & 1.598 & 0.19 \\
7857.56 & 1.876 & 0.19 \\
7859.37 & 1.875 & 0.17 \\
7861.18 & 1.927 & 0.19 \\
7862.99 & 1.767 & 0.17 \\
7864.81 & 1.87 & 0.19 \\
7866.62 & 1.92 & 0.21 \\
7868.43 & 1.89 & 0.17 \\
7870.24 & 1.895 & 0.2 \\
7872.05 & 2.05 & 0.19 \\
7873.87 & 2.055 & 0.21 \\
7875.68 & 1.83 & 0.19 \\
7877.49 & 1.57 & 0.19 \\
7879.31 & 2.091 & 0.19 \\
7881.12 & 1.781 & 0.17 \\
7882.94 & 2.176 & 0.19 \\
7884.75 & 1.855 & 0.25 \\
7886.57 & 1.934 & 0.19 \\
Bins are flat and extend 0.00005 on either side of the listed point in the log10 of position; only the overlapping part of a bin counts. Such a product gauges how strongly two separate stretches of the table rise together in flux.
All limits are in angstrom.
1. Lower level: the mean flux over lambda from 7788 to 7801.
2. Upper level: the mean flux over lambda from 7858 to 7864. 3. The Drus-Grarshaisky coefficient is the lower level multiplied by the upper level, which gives 3.46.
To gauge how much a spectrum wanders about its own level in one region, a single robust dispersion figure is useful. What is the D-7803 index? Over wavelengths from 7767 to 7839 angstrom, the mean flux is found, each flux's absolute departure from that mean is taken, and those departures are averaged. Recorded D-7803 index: 0.137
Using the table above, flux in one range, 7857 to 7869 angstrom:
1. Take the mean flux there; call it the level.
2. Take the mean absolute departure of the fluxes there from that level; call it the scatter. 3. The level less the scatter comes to 1.84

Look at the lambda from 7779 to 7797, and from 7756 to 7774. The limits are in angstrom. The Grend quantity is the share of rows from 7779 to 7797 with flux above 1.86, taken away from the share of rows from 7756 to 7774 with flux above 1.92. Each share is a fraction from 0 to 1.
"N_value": -0.60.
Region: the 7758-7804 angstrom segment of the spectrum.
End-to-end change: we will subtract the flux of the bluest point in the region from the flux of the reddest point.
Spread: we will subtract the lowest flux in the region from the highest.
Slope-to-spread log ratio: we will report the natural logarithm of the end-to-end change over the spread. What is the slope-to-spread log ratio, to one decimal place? -1.5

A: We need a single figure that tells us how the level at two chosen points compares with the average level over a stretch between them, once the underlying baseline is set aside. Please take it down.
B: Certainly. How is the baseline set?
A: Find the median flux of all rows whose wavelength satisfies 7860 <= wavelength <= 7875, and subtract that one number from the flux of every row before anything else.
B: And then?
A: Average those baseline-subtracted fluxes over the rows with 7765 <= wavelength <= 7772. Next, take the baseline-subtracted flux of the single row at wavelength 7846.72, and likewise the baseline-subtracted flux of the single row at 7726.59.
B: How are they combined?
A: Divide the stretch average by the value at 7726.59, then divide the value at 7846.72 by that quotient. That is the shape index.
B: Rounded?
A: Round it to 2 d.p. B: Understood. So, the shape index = 0.01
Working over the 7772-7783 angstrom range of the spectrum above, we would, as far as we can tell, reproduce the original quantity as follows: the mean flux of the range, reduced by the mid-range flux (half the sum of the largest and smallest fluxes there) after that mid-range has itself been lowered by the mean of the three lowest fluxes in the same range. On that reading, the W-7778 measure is 1.71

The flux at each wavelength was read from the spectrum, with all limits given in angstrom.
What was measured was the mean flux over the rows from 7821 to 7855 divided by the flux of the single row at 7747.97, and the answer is 1.02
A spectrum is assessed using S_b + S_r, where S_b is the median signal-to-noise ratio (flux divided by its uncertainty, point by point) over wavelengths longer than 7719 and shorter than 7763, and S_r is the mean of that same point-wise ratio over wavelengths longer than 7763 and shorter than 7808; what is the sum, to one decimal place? 18.6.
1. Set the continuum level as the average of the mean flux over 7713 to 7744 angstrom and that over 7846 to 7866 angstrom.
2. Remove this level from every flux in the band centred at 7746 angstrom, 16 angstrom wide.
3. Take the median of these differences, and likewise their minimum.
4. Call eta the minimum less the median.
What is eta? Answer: -0.736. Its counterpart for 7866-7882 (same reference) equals -0.325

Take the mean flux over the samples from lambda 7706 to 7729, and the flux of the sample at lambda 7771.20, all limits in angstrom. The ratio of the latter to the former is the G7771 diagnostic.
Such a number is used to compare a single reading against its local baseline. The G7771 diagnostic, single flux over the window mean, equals 0.95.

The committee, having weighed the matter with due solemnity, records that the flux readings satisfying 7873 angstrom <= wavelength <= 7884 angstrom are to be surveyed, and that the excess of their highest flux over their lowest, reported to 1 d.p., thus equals 0.6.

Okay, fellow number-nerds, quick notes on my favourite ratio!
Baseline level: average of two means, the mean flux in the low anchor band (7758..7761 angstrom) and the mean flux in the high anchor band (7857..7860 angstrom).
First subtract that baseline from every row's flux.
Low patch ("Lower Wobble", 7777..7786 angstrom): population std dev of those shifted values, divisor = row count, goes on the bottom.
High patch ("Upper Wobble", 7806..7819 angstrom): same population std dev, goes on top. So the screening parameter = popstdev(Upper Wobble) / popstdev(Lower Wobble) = 0.93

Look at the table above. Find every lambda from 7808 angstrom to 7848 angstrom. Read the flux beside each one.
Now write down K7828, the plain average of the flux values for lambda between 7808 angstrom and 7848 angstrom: 1.84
